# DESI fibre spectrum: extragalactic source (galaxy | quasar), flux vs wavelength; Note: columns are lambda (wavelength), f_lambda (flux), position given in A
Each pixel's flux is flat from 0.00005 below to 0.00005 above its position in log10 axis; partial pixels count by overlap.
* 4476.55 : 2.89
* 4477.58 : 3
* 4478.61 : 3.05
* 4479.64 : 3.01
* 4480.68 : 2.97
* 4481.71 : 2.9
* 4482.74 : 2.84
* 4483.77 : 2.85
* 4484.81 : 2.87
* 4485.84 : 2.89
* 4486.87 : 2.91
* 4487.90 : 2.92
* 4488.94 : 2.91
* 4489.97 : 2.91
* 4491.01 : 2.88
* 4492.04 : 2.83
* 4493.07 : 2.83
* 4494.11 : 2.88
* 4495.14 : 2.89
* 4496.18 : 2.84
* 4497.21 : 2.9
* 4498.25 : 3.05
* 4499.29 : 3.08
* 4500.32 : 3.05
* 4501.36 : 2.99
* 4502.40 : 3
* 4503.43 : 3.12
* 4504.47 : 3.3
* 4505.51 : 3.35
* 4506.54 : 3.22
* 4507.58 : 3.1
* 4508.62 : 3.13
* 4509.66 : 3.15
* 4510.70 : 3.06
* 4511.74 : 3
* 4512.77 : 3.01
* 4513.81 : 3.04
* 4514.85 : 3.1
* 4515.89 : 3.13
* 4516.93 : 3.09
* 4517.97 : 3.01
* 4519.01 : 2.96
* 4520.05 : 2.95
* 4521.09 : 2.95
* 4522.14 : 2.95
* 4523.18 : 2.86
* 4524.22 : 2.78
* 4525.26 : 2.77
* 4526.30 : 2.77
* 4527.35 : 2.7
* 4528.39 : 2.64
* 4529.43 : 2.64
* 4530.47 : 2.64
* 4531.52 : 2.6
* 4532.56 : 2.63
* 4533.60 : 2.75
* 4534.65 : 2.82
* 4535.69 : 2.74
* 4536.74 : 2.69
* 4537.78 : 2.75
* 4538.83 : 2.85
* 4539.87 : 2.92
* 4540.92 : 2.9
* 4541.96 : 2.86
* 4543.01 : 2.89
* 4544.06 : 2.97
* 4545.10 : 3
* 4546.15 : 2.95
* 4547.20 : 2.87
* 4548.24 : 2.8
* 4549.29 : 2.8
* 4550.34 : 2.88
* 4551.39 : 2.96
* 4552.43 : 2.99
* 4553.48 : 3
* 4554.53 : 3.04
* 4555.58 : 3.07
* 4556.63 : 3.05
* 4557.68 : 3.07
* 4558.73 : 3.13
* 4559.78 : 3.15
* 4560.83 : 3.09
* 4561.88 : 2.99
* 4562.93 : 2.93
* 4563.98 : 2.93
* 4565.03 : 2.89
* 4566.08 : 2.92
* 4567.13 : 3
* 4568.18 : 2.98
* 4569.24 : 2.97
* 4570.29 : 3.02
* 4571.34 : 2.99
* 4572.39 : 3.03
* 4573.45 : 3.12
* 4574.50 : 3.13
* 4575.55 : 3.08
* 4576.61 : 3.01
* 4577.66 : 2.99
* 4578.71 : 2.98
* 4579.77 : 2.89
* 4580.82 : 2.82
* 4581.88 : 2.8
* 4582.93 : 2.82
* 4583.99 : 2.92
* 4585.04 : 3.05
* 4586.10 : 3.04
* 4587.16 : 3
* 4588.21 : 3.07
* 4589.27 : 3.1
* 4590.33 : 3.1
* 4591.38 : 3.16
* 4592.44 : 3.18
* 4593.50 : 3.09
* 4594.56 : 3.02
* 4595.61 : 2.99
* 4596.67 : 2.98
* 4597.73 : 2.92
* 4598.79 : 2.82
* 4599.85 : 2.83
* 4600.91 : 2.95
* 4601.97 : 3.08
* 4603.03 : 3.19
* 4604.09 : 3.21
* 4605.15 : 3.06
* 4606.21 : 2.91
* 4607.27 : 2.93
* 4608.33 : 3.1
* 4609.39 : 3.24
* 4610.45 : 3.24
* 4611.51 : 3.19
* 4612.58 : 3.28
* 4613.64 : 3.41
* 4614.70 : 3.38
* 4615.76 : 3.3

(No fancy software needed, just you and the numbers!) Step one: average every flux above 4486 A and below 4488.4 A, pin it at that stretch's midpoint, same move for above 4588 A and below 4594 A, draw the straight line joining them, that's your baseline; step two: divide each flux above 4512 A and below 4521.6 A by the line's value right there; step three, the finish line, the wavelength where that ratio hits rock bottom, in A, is 4521.09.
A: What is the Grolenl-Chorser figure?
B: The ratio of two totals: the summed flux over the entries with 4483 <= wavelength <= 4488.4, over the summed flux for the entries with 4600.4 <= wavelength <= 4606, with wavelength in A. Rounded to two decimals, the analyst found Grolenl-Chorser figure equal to 0.93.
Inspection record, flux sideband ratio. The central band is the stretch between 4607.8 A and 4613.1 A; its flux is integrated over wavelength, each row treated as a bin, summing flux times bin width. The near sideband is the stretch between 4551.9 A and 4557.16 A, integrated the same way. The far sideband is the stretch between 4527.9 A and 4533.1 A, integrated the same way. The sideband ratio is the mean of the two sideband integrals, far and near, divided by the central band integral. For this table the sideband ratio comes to 0.87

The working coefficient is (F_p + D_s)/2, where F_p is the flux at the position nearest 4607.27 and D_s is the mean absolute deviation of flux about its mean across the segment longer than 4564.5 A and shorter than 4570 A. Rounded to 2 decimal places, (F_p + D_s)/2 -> 1.48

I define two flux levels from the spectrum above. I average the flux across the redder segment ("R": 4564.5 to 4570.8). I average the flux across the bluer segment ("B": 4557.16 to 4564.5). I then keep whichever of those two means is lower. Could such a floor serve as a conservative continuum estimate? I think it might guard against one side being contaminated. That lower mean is 2.963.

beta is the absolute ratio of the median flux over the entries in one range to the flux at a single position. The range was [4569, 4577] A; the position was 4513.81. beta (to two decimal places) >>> 1.00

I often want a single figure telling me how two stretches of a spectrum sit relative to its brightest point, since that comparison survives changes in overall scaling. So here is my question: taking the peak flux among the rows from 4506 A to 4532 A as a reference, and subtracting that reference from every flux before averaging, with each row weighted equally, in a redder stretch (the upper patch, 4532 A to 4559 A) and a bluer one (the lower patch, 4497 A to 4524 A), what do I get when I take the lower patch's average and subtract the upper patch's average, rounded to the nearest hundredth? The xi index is 0.16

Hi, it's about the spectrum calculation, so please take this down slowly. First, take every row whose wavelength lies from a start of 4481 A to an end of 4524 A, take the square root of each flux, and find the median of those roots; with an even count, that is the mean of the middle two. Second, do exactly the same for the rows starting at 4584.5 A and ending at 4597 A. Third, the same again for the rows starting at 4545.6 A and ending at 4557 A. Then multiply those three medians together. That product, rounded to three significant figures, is 5.18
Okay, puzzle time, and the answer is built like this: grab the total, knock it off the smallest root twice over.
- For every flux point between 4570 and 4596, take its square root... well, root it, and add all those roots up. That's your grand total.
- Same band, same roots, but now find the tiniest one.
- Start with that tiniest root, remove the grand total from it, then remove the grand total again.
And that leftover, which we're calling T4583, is -85.1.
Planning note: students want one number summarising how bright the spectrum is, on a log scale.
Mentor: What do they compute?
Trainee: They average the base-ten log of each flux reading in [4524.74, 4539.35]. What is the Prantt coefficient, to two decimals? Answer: 0.43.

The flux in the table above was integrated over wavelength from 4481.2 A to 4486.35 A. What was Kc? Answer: 14.8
